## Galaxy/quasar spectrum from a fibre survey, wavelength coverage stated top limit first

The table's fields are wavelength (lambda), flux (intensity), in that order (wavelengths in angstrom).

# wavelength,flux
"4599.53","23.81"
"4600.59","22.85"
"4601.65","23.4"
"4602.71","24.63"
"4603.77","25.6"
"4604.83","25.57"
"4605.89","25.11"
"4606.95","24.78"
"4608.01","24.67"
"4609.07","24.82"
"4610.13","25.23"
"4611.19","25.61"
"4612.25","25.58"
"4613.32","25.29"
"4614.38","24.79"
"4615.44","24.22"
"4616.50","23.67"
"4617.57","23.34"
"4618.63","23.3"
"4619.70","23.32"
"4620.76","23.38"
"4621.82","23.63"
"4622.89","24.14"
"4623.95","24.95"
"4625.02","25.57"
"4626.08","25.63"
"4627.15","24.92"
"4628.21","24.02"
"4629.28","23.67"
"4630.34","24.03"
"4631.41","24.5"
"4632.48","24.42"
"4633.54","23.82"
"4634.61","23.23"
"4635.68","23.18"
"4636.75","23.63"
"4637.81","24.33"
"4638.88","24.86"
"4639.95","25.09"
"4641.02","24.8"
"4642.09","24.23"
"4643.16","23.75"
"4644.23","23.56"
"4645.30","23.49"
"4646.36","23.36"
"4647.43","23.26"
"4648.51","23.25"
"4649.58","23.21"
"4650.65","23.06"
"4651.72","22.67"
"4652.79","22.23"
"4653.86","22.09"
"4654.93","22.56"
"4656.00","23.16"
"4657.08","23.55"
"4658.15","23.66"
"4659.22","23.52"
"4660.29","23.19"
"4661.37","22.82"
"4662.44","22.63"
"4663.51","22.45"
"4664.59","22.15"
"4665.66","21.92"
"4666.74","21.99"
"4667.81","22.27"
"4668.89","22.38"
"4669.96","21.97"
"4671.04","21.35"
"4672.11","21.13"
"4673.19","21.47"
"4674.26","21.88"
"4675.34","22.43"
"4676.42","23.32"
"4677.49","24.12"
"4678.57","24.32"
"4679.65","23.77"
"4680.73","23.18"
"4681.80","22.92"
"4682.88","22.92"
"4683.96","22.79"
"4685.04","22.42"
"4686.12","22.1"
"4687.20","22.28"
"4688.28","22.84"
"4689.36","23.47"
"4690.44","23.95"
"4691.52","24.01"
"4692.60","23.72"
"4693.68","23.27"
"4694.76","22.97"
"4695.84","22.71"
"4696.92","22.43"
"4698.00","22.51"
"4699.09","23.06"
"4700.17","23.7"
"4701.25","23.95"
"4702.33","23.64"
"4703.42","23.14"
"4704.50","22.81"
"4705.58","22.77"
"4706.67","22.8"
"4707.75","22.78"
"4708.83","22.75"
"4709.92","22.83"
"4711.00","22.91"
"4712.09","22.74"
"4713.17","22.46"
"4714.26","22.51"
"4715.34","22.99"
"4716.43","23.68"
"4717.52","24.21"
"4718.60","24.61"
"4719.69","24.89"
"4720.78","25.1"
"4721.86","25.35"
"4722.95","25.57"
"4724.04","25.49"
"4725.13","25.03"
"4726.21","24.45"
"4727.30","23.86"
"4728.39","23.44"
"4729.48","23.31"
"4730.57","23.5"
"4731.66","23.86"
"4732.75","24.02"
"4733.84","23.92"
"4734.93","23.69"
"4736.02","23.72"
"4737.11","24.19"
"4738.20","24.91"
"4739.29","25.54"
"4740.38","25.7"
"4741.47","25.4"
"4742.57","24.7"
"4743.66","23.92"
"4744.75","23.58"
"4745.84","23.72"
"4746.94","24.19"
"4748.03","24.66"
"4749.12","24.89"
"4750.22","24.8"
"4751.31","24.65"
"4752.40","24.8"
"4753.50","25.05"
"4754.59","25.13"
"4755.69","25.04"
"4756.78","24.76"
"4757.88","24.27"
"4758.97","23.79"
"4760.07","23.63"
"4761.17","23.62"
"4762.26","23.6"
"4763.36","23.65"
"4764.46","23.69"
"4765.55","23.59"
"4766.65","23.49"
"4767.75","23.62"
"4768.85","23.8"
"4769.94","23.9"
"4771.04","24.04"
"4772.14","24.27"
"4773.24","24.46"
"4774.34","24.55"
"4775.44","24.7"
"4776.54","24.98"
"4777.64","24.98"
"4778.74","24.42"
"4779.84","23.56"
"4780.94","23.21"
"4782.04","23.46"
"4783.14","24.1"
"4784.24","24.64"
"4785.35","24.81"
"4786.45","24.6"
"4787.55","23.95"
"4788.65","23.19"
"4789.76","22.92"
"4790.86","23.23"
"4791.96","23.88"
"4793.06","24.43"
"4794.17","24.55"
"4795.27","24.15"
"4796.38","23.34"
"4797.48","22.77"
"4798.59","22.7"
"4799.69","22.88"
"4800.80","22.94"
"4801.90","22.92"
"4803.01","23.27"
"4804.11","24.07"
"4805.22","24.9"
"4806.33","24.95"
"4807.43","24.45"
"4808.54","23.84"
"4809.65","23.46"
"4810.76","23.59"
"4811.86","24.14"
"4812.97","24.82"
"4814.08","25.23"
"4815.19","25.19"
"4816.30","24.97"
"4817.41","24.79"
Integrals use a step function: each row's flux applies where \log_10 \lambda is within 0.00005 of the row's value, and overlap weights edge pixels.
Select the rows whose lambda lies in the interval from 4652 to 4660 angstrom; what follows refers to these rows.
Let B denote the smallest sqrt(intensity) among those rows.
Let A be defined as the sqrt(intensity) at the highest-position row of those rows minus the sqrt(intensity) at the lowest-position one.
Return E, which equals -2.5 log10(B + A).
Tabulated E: -1.71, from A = 0.13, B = 4.70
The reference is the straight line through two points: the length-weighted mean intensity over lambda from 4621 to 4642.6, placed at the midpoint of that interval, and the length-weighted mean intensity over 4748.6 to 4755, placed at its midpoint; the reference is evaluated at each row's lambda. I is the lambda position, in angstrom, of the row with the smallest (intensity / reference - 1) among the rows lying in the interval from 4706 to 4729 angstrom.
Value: 4713.17 angstrom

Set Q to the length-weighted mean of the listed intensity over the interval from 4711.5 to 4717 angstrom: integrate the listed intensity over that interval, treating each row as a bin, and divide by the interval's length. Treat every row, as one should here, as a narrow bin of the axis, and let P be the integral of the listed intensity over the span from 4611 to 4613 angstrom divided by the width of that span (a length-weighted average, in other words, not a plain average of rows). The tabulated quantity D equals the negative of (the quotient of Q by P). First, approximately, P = 25.5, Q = 22.9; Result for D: -0.90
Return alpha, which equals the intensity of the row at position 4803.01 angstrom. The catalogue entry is 23.27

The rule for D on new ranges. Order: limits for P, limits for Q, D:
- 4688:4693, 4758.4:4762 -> -1.00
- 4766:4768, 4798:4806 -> -1.00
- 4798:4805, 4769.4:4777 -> -1.05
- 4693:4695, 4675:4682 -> -1.01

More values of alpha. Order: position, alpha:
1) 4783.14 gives 24.1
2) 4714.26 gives 22.51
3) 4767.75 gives 23.62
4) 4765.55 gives 23.59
